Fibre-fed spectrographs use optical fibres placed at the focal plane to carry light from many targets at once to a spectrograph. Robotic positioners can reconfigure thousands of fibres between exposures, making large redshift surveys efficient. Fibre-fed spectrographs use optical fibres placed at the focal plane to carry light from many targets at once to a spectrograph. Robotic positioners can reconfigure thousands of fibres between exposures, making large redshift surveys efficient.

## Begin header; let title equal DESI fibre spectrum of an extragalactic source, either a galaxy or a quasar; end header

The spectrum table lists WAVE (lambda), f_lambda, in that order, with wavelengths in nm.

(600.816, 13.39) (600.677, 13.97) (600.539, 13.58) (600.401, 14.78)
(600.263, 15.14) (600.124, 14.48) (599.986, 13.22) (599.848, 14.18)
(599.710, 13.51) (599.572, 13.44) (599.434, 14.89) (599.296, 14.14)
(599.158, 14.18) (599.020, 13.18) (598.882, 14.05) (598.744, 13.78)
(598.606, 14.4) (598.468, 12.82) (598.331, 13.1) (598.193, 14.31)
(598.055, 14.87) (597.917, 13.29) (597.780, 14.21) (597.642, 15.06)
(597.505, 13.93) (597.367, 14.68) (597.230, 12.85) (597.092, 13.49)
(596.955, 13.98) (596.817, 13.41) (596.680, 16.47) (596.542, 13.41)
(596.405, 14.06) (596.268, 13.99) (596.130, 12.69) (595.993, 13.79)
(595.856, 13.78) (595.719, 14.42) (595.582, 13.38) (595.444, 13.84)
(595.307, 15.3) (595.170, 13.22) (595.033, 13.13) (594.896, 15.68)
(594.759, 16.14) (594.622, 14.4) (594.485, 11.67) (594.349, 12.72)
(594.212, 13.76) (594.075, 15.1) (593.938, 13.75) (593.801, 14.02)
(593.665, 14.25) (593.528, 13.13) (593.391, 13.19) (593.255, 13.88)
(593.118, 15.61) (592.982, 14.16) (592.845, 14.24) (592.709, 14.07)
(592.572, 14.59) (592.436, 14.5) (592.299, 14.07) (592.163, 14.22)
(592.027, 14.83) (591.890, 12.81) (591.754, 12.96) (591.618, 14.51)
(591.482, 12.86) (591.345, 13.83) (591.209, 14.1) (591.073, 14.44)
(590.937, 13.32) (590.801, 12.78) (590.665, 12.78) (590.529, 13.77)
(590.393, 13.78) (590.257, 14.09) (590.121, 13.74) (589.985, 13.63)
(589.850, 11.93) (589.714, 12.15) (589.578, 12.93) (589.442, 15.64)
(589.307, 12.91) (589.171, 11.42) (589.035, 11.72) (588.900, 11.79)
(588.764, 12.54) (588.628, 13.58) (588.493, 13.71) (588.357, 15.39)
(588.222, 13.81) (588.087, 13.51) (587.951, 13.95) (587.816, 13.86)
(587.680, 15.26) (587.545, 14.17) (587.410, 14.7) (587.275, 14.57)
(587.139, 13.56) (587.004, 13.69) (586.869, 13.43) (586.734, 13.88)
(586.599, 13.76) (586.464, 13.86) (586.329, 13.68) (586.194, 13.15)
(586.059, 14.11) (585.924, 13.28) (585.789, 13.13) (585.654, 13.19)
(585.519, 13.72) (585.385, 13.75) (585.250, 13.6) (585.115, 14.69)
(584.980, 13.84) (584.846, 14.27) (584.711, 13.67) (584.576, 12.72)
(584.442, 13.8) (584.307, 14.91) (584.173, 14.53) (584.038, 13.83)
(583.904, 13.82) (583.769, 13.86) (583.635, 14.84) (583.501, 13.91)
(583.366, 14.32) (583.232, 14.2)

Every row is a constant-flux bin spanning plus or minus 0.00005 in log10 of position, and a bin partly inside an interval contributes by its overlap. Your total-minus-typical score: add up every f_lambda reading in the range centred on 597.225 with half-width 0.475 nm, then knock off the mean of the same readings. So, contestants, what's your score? 83.5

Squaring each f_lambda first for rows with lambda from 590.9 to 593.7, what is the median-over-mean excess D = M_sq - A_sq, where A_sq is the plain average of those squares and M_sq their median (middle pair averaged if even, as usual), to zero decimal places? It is 3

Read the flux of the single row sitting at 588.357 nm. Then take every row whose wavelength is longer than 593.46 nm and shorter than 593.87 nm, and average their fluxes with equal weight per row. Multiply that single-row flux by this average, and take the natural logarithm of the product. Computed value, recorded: 5.36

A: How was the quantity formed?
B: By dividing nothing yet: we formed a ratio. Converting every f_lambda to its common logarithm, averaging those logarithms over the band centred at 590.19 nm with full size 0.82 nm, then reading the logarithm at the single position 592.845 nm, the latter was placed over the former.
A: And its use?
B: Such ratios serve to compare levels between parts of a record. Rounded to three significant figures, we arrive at 1.02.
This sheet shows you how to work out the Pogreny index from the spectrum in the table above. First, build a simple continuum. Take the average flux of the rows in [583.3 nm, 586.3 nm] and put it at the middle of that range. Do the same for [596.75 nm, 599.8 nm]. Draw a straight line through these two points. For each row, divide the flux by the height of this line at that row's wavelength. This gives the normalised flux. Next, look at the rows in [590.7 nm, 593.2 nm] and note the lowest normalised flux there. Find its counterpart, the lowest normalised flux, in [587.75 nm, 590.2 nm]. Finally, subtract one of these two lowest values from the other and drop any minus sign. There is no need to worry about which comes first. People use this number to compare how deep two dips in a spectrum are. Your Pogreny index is 0.10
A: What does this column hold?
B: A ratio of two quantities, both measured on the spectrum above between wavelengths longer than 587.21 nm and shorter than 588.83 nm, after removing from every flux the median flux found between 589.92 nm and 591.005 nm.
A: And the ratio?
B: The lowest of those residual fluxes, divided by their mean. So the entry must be -2.8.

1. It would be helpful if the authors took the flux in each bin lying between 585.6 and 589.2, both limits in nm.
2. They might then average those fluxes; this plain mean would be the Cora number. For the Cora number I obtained 13.6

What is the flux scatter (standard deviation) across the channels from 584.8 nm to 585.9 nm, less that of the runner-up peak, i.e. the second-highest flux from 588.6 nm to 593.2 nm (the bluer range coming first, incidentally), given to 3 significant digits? -15.1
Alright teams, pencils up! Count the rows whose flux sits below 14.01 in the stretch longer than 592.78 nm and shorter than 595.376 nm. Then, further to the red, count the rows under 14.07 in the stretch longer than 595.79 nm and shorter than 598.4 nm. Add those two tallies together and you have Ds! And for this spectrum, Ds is 22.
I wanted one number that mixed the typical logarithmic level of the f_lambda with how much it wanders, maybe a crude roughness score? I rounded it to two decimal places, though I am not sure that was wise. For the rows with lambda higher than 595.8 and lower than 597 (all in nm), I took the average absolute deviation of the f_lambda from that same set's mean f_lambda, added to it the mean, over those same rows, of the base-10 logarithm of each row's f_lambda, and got 1.74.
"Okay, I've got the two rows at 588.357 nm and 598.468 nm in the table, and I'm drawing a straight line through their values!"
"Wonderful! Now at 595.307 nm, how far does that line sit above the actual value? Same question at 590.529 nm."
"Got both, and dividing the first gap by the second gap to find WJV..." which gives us -1.6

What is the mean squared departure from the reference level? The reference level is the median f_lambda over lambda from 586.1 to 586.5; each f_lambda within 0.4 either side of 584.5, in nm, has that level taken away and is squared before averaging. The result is 0.59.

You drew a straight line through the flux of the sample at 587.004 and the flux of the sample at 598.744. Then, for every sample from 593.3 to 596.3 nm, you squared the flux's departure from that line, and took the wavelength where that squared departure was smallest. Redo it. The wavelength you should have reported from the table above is 593.938 nm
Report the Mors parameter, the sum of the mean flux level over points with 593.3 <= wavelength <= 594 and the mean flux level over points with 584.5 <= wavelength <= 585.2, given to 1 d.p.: 27.5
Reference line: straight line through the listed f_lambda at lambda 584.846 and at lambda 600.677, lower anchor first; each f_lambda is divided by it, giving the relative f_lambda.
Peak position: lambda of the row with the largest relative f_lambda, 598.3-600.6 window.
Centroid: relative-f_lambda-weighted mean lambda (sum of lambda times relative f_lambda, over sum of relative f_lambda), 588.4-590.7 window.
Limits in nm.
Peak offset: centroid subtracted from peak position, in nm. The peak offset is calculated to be 10.67 nm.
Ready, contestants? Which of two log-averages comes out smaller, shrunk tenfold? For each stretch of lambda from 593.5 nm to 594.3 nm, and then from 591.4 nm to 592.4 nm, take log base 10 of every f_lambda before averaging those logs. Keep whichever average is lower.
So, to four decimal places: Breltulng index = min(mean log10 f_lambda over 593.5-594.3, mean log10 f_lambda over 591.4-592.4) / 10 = 0.1138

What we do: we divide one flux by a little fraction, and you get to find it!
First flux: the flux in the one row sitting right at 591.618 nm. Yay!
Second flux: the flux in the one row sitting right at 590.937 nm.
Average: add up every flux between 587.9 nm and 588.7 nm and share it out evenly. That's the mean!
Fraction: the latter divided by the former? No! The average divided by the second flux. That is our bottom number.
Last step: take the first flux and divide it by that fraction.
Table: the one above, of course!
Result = 13.8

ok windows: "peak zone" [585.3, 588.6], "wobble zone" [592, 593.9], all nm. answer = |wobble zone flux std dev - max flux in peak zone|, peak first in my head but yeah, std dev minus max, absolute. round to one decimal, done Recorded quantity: 14.8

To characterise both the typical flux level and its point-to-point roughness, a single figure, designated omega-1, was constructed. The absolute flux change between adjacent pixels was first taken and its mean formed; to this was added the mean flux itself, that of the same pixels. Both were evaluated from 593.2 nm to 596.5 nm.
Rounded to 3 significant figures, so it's 14.9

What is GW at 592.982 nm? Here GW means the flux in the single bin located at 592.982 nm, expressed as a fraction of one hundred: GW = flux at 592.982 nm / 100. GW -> 0.142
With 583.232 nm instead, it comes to 0.142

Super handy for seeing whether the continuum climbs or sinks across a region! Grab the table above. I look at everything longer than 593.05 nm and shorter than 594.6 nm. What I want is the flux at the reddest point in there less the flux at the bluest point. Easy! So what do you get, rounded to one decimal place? -3.9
